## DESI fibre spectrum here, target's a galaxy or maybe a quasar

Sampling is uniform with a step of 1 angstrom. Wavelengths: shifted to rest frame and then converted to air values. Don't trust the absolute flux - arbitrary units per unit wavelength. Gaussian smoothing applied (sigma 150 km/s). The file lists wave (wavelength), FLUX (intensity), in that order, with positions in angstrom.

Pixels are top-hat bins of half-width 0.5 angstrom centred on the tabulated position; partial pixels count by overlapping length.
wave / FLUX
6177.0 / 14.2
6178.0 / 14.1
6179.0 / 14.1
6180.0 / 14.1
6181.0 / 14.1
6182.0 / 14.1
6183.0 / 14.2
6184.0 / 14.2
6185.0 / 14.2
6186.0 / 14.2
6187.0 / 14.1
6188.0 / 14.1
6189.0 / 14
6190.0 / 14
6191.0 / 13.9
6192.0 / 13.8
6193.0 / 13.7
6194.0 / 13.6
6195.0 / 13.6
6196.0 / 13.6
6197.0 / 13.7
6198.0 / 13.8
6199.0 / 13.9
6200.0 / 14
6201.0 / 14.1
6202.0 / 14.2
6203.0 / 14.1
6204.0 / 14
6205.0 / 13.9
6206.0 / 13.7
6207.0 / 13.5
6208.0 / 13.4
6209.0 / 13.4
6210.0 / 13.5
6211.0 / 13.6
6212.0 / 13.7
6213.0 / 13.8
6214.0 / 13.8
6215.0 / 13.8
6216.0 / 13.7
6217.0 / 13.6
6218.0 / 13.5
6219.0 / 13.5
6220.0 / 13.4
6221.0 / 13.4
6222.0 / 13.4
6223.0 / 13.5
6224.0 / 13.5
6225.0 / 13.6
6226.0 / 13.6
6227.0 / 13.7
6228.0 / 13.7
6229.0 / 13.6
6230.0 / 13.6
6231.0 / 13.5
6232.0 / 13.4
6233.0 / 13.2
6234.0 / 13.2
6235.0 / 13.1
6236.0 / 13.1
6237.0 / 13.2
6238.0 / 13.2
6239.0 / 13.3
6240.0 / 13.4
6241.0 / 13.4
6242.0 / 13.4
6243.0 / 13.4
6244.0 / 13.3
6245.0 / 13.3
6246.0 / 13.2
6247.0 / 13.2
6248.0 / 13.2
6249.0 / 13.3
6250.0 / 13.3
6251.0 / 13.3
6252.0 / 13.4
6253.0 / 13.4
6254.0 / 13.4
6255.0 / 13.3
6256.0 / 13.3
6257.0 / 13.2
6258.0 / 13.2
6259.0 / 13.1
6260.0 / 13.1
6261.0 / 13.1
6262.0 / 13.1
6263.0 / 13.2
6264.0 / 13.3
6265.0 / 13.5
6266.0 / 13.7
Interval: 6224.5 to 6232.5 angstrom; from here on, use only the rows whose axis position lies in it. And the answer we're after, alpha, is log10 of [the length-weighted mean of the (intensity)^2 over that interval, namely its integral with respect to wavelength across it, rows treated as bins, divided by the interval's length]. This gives 2.266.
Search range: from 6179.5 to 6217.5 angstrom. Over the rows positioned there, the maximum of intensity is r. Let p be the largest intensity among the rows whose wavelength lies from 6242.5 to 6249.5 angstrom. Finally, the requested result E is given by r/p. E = 1.06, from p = 13.4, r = 14.2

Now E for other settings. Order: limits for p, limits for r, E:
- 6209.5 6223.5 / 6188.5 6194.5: 1.01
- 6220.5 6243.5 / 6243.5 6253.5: 0.98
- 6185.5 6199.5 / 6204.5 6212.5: 0.98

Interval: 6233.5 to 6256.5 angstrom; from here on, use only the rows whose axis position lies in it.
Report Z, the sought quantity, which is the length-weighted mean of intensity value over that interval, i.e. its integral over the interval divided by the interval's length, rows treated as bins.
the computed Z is 13.3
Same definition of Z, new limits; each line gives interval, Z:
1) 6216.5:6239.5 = 13.4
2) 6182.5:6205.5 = 14.0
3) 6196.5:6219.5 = 13.7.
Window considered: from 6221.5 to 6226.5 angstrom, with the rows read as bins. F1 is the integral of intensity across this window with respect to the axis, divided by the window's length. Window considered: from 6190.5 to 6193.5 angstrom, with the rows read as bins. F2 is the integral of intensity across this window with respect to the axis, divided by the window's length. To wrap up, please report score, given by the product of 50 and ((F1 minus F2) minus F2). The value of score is -704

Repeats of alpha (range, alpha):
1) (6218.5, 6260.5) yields 2.251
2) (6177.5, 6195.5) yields 2.293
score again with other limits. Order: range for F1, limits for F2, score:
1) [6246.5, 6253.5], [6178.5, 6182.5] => -745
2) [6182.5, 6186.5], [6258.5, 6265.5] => -610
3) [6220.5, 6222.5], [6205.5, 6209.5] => -680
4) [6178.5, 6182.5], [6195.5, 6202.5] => -685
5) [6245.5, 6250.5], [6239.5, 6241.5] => -678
